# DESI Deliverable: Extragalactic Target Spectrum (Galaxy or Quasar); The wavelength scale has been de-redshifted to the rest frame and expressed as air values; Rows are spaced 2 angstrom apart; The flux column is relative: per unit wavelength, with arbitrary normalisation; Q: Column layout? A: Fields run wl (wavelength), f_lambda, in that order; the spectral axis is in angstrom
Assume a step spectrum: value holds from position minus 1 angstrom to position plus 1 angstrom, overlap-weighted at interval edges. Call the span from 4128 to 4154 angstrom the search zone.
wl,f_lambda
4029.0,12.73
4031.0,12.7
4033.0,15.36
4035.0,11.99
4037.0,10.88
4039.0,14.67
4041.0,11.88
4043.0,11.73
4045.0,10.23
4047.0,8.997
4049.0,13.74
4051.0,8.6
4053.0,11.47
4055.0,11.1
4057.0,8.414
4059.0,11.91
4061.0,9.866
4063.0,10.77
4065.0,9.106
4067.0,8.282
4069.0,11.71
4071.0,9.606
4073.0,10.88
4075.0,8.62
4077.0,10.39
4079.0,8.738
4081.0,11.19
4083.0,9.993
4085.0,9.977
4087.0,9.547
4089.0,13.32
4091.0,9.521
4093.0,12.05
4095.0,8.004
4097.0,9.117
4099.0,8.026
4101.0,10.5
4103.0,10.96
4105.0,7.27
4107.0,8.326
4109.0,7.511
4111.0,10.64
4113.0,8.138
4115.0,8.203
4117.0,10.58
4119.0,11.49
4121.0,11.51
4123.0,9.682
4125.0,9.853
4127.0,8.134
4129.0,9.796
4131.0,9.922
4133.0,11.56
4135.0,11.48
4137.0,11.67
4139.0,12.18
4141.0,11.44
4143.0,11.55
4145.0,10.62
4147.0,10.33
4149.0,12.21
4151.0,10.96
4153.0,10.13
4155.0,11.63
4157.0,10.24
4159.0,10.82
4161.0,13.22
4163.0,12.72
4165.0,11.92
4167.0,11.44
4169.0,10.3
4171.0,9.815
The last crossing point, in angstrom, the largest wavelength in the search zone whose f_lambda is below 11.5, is 4153.0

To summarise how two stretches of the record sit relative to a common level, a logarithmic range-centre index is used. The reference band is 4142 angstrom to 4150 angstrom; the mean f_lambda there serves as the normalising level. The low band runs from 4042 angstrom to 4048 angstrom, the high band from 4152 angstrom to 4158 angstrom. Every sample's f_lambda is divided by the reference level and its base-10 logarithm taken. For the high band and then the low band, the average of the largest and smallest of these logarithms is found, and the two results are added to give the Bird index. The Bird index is -0.049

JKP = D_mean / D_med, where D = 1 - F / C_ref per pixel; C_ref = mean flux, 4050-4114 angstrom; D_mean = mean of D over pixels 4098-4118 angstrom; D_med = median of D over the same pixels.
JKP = 0.5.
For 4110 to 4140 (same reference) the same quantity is 0.7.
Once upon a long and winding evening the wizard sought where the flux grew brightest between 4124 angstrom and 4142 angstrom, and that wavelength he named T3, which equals 4139.0 angstrom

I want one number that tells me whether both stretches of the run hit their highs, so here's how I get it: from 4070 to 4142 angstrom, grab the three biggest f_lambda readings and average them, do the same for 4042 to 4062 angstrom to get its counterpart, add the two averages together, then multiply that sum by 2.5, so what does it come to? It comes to 62.4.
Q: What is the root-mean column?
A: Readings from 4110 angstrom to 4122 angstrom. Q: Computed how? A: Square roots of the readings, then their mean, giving 3.17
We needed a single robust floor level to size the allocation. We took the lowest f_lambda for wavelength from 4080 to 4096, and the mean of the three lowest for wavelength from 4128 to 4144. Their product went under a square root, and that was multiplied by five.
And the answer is 45.6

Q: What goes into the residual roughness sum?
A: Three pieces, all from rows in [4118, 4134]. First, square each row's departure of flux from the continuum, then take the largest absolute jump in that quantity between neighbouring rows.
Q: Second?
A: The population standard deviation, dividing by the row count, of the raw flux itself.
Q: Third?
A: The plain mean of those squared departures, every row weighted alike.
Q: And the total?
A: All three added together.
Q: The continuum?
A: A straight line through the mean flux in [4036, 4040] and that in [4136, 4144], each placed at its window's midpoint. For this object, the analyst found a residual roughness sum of 14.7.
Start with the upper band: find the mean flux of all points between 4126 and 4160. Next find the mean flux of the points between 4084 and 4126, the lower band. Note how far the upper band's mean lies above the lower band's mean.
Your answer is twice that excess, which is 2.3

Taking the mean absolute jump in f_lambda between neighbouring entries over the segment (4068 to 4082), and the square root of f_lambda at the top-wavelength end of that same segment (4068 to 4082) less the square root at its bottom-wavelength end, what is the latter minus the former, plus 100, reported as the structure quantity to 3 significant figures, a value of 98.0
